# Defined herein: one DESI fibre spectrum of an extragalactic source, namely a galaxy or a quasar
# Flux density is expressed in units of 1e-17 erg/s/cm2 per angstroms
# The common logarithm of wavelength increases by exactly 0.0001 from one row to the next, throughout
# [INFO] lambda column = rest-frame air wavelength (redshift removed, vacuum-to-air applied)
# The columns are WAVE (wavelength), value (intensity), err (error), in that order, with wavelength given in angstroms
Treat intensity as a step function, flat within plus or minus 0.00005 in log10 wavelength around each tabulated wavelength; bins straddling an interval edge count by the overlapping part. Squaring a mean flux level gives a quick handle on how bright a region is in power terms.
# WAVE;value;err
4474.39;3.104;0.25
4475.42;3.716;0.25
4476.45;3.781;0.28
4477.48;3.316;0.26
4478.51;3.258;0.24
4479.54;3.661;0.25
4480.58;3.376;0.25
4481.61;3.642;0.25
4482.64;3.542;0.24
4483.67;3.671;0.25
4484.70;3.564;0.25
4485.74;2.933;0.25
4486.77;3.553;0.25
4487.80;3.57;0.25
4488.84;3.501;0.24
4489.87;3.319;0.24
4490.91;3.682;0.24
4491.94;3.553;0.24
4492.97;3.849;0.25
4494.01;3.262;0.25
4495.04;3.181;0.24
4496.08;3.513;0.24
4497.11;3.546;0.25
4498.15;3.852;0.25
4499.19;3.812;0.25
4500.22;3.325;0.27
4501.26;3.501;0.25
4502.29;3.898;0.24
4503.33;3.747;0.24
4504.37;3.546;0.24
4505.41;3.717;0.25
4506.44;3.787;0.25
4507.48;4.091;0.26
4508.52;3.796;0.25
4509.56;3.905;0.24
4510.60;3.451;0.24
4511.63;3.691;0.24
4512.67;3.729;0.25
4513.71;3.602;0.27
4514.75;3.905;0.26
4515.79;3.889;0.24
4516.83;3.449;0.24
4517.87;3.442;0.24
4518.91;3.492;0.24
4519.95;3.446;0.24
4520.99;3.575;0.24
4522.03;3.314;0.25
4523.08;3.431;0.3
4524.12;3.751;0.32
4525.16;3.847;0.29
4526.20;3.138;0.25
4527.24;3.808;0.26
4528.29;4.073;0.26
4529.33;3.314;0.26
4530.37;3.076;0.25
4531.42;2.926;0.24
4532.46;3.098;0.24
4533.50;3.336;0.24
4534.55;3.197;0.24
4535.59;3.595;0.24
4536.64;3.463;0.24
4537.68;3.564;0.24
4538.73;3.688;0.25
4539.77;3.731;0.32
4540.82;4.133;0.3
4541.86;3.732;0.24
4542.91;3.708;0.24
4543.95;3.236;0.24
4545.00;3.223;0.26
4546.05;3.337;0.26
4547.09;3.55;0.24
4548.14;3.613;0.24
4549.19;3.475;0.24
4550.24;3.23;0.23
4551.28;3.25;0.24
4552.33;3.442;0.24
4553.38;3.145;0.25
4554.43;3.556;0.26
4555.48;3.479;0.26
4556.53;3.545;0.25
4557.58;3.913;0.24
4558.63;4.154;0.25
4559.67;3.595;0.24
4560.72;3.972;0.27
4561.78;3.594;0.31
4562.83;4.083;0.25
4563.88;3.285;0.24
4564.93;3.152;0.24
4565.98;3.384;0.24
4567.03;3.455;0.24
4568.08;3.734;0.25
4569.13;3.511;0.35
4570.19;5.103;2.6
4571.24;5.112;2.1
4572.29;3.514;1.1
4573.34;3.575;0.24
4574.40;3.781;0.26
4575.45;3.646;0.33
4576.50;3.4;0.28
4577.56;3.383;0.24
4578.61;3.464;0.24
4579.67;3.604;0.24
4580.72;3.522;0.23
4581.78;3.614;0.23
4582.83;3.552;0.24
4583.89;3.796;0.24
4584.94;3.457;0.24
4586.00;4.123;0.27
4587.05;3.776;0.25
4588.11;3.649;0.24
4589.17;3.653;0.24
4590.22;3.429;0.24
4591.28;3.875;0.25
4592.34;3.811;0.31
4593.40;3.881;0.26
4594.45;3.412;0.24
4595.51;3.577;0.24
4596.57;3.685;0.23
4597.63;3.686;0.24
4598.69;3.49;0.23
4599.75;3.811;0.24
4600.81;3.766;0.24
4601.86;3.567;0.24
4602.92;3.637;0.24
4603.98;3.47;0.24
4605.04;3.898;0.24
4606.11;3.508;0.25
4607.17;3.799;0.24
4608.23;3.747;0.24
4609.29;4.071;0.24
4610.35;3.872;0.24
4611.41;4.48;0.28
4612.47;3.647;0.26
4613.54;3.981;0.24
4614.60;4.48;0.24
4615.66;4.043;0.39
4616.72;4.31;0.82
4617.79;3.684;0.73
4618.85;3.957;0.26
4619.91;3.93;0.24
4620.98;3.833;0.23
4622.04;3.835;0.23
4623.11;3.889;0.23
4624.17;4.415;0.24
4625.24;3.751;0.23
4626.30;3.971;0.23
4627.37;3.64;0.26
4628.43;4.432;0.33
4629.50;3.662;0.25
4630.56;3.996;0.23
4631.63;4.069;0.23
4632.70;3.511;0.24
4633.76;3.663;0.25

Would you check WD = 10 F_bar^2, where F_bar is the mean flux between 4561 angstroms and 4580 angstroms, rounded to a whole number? 138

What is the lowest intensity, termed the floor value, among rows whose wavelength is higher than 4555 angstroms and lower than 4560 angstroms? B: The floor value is 3.479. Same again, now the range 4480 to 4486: 2.933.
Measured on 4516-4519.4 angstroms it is 3.442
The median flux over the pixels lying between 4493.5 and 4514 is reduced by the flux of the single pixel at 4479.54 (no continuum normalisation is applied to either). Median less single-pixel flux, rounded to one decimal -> 0.0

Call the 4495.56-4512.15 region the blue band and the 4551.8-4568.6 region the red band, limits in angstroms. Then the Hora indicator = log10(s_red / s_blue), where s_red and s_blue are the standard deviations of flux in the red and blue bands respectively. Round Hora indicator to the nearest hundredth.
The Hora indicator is 0.18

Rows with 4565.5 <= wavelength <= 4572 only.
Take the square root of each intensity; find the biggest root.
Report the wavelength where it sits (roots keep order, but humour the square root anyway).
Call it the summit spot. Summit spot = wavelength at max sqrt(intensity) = 4571.24 angstroms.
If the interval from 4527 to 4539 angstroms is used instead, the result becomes 4528.29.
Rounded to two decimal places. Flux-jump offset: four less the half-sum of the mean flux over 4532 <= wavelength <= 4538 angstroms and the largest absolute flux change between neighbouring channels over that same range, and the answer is 2.11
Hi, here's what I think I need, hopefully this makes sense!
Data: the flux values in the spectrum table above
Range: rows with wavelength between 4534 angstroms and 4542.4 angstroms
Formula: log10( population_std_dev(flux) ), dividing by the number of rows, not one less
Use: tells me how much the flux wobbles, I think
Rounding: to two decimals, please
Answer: -0.60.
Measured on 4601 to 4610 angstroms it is -0.71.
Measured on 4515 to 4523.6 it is -0.80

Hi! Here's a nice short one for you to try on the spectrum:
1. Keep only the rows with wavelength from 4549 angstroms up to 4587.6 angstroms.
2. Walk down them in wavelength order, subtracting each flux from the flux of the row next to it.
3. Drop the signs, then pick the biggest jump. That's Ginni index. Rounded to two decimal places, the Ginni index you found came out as 1.60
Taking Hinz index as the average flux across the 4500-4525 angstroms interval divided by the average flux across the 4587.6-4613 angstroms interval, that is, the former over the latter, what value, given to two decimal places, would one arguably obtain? 0.98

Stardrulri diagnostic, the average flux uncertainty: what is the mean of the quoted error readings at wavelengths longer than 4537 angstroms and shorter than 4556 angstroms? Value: 0.25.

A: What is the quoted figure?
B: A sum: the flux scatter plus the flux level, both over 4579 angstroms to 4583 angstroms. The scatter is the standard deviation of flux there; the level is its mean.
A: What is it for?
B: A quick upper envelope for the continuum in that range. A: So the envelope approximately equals 3.61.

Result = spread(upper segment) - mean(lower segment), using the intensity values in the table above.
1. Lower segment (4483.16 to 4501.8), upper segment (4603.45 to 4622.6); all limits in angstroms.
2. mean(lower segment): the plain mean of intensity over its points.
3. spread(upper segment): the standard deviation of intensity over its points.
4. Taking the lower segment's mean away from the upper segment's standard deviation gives -3.2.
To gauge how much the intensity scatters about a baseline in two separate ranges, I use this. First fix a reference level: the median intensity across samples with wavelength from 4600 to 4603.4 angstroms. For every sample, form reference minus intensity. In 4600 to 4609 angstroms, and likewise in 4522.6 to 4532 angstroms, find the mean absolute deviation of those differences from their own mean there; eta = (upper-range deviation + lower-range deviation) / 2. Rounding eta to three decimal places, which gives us 0.235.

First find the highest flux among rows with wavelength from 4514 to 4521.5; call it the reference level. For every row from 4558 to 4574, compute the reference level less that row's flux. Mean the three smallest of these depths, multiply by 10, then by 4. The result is -35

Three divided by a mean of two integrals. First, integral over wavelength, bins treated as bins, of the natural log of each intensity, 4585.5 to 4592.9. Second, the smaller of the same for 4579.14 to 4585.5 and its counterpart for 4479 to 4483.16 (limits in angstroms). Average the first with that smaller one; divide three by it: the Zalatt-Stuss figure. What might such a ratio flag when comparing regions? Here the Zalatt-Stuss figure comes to 0.4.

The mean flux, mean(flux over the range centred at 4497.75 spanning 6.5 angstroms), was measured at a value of 3.54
